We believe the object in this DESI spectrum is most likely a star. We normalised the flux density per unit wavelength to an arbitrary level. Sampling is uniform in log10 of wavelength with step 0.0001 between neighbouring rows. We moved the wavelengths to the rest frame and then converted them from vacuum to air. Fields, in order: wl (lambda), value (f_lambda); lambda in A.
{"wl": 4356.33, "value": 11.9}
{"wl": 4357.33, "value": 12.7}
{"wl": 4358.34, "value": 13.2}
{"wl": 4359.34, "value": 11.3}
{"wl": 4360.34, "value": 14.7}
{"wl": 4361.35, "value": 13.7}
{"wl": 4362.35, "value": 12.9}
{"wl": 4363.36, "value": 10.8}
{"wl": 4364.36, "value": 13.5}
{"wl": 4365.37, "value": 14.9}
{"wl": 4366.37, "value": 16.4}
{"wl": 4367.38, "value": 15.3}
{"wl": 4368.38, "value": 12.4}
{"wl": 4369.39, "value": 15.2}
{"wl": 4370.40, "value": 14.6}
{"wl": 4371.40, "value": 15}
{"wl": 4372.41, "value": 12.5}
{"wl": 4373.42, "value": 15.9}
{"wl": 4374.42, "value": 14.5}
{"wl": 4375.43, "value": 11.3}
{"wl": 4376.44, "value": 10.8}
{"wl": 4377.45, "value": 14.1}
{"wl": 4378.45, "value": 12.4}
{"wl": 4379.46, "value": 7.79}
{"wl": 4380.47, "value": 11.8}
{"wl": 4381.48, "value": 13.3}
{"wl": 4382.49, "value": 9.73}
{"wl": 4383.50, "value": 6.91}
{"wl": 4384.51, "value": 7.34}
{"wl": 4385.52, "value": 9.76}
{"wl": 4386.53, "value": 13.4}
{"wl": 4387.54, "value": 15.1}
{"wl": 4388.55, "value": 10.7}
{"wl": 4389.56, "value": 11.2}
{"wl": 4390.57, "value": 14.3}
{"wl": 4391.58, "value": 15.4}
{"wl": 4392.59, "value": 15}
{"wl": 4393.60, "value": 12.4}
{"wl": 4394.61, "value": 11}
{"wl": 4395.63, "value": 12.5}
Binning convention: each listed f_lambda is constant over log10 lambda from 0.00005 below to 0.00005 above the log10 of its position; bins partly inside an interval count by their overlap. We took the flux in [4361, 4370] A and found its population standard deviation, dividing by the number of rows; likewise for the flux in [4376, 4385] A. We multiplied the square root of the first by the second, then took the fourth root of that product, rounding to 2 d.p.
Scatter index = 1.34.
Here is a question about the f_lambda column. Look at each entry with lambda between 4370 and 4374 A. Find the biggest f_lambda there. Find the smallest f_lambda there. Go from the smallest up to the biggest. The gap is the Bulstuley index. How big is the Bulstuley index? 3.4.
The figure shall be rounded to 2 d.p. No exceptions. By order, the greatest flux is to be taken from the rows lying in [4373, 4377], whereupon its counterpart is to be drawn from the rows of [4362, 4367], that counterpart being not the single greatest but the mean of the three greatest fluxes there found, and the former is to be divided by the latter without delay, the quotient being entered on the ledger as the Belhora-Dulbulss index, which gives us 1.06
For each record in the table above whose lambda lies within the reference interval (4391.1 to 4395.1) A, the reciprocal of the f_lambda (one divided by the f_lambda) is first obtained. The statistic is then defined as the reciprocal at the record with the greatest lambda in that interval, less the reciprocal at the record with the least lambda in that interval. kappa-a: 0.026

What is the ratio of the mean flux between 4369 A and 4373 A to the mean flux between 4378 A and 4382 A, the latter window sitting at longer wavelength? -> 1.27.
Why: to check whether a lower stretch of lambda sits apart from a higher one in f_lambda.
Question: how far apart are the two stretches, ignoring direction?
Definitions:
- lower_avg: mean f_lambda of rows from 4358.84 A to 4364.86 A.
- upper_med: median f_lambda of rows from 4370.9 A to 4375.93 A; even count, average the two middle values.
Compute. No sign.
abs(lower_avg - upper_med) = 1.68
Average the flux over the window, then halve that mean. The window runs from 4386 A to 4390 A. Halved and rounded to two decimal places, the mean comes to 6.30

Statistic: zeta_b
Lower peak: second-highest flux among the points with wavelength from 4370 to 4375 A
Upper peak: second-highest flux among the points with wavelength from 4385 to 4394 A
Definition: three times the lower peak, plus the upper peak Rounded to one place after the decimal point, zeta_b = 60.1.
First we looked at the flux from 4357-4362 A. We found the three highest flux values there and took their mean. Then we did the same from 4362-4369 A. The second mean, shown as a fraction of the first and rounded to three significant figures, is 1.12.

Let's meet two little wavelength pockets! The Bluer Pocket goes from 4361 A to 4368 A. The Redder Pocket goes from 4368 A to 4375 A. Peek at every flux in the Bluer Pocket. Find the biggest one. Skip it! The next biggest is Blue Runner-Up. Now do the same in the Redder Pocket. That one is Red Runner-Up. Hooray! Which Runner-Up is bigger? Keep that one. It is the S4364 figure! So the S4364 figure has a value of 15.30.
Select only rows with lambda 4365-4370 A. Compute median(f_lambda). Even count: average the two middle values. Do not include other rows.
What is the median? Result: 15.2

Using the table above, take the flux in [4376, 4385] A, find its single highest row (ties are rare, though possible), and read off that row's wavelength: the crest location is 4377.45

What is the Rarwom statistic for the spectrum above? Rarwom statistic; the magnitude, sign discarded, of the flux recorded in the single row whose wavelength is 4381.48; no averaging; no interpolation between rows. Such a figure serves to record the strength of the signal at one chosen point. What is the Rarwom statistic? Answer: 13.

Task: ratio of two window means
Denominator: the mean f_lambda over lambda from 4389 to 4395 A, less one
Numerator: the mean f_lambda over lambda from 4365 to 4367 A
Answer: 1.28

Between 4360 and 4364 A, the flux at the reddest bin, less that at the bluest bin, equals -3.9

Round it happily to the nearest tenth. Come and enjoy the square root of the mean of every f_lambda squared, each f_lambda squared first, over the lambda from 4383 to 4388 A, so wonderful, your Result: 11.0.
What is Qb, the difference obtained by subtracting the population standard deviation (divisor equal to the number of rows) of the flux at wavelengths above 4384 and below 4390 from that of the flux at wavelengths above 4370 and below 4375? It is -1.4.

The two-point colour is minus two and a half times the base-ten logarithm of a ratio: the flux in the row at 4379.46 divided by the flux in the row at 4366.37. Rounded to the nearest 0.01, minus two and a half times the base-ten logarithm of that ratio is 0.81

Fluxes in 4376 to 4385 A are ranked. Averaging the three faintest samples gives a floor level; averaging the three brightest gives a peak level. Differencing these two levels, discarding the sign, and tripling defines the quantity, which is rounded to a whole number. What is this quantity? 18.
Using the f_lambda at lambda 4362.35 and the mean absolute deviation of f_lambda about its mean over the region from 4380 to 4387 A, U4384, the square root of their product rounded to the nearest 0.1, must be 5.3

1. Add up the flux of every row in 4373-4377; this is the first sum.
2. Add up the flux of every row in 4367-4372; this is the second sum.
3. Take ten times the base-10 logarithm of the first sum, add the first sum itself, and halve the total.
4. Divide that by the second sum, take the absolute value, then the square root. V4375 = 0.69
